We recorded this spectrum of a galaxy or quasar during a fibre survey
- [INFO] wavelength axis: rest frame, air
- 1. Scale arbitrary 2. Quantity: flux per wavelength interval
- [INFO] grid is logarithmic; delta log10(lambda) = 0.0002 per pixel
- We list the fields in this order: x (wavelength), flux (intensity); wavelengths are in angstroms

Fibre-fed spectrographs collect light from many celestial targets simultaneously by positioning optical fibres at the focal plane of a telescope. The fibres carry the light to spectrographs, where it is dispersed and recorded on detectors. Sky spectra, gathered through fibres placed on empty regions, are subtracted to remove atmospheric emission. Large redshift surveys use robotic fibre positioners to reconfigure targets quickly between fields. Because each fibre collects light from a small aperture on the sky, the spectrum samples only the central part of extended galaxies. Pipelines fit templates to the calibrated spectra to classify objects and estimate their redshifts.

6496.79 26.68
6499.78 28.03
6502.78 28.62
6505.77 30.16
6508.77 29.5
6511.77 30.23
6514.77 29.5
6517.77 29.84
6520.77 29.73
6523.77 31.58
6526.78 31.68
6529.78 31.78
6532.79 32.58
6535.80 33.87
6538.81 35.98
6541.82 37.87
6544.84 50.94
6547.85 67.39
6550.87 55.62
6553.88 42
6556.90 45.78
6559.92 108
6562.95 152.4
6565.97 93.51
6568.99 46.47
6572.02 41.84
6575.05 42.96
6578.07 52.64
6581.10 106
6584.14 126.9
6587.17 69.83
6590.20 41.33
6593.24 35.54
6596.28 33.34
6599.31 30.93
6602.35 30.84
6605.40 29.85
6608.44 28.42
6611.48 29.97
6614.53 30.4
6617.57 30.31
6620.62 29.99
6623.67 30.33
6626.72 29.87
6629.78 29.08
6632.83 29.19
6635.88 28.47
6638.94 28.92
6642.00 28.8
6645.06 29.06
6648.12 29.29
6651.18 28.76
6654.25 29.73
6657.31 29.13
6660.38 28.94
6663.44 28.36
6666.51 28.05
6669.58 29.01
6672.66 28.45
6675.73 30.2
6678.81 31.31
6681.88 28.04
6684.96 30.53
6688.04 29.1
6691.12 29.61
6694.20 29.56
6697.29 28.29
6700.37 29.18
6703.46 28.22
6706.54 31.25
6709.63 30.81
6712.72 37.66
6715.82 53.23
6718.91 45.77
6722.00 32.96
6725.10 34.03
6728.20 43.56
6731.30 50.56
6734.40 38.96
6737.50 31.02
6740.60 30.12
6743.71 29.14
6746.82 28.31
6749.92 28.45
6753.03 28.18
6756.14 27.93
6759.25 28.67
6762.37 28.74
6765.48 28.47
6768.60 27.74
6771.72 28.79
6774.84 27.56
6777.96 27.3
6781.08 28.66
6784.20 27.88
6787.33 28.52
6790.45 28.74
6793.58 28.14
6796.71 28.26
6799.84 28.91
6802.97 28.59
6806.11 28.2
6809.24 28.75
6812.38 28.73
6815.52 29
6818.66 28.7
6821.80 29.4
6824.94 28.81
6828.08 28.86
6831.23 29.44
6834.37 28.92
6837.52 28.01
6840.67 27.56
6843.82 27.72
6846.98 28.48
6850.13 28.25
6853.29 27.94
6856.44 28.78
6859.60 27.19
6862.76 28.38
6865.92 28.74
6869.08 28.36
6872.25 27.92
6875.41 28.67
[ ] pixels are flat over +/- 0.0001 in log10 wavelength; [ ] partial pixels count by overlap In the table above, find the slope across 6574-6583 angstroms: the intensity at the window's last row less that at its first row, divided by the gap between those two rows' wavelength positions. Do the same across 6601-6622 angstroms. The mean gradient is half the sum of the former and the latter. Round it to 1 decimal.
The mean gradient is 5.2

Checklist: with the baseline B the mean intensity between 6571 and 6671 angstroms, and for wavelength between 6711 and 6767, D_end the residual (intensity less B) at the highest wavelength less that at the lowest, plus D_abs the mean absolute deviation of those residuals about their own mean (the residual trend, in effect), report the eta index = -2.4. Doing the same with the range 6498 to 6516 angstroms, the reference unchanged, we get 2.1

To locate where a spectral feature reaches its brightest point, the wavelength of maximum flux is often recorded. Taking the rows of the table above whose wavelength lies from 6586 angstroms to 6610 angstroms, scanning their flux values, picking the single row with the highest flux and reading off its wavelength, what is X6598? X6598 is 6587.17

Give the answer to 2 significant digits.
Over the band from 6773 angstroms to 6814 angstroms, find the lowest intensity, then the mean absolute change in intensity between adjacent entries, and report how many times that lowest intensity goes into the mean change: 0.018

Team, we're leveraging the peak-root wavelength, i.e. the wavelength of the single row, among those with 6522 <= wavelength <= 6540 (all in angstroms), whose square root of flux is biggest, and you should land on 6538.81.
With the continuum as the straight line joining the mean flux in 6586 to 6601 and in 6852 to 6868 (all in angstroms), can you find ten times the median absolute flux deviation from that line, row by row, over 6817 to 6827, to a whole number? 12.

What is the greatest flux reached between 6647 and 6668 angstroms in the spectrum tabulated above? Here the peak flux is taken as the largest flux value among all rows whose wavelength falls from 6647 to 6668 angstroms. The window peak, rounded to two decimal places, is 29.73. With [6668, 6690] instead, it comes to 31.31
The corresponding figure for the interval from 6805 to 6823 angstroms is 29.40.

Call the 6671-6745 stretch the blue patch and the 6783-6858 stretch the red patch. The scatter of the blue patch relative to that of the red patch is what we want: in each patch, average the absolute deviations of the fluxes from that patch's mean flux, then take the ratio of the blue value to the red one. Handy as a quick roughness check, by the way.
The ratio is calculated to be 14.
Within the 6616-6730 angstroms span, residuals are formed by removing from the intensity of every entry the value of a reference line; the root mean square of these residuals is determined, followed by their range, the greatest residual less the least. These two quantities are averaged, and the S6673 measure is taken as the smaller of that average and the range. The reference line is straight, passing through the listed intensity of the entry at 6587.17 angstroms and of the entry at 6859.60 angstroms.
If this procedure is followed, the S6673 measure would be 33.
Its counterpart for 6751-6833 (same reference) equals 12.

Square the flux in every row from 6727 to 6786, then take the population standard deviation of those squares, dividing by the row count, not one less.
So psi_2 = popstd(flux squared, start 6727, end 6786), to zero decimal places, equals 463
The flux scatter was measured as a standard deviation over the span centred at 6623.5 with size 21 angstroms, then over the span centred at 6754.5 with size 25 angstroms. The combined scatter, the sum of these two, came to 0.9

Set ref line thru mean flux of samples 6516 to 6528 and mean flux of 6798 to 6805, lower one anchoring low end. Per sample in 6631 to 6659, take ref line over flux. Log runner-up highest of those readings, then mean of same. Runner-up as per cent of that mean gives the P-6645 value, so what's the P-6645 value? 101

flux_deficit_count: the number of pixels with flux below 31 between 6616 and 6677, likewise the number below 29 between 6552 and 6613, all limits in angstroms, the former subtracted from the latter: -19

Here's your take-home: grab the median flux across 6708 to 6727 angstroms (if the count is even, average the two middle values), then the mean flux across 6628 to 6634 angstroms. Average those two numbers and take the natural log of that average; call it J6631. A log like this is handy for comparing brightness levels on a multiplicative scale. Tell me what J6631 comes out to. 3.5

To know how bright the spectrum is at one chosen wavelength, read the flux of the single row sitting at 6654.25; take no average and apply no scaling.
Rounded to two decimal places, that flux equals 29.73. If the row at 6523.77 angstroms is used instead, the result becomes 31.58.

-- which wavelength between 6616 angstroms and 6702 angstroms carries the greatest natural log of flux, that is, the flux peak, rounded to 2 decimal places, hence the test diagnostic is 6678.81 angstroms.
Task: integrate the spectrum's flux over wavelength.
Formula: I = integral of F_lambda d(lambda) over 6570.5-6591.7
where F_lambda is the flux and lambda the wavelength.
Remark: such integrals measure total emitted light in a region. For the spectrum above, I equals 1459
